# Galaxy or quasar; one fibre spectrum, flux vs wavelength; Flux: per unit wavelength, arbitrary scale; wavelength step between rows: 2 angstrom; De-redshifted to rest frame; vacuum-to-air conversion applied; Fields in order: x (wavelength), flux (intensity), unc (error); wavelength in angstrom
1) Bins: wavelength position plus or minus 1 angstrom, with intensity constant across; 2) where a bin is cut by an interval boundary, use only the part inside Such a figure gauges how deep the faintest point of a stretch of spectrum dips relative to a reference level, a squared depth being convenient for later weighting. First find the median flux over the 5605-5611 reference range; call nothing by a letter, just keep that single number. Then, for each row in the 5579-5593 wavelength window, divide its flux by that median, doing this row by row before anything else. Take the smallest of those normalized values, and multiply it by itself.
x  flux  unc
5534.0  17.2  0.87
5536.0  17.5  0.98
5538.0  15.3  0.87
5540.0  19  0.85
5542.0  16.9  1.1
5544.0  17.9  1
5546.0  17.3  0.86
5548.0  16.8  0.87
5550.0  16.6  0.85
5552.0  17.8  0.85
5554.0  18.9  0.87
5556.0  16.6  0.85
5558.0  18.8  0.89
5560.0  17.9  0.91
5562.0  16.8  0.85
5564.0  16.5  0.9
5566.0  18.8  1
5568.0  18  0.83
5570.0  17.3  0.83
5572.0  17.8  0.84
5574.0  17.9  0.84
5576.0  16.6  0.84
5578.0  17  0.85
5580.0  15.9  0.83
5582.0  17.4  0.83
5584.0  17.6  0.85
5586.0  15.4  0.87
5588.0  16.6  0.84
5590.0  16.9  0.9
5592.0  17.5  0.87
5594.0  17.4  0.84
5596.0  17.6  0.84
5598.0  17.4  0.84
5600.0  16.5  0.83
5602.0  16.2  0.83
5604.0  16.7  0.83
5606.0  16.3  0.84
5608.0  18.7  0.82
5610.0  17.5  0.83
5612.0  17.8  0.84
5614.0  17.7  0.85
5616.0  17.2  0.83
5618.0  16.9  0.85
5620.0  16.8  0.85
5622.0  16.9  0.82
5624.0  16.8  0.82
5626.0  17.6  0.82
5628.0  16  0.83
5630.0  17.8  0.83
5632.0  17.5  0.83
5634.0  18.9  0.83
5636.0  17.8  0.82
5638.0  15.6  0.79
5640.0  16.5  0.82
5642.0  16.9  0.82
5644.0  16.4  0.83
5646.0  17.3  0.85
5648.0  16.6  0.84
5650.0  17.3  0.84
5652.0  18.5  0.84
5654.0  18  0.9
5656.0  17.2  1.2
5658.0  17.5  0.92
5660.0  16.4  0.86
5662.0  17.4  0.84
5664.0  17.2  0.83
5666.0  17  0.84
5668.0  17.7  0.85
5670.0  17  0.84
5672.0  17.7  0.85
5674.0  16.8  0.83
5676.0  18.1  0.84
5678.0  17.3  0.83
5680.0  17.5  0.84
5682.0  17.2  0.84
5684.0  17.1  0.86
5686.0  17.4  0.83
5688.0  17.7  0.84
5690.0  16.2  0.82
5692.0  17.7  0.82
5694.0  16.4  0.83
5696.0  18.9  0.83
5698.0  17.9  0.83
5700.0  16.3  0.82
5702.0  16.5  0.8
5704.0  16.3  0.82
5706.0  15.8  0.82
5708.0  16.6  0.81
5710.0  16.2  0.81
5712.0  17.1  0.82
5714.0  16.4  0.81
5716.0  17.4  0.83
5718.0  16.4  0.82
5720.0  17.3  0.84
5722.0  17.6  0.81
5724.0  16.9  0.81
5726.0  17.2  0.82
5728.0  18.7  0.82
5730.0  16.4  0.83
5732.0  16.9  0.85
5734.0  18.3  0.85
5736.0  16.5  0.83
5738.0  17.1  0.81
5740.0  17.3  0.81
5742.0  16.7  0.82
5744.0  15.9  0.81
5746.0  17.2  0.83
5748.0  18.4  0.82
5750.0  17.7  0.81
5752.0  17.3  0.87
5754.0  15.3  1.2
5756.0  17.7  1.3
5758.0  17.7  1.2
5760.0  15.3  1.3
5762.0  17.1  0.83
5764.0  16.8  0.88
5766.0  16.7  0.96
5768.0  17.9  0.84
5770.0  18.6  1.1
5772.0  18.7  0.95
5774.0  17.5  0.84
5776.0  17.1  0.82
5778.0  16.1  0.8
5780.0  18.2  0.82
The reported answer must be 0.774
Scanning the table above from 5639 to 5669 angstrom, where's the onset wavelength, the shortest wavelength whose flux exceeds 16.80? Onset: 5642.0 angstrom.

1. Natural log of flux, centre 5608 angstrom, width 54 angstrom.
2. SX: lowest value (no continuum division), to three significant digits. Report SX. 2.73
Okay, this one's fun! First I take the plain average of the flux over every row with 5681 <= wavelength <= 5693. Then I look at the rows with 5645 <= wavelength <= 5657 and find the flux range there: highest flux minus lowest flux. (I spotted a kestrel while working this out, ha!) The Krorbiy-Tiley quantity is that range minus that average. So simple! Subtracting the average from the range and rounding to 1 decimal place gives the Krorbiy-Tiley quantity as -15.3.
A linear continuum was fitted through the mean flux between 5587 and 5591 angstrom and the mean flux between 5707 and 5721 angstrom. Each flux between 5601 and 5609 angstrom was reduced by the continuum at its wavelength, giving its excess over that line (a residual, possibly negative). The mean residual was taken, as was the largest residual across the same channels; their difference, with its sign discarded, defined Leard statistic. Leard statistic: 1.7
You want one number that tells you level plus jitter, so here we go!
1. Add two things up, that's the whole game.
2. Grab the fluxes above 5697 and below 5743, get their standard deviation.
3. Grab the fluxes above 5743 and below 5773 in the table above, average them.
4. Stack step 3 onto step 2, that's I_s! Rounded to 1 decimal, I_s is 17.9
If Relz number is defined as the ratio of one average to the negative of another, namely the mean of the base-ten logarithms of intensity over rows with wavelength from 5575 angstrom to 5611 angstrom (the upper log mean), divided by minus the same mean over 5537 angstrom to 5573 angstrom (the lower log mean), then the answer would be -0.989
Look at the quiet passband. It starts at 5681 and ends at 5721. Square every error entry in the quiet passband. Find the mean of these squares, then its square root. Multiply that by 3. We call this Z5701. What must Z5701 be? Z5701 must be 2.48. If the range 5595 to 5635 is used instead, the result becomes 2.50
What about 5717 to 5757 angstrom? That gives 2.63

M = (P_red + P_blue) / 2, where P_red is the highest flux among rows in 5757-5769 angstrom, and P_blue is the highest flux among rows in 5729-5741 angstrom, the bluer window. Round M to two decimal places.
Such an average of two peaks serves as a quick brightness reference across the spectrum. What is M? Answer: 18.10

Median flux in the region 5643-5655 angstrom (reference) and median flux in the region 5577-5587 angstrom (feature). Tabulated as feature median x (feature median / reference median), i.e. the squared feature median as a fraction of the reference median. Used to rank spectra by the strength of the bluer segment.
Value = 16.7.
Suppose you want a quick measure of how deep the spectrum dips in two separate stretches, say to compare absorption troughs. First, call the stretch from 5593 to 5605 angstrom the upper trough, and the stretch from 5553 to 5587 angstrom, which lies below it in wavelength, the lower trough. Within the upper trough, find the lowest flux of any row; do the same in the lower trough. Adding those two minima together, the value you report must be 31.6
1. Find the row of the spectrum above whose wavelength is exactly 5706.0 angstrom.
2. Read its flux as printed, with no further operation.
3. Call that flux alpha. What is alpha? 15.8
